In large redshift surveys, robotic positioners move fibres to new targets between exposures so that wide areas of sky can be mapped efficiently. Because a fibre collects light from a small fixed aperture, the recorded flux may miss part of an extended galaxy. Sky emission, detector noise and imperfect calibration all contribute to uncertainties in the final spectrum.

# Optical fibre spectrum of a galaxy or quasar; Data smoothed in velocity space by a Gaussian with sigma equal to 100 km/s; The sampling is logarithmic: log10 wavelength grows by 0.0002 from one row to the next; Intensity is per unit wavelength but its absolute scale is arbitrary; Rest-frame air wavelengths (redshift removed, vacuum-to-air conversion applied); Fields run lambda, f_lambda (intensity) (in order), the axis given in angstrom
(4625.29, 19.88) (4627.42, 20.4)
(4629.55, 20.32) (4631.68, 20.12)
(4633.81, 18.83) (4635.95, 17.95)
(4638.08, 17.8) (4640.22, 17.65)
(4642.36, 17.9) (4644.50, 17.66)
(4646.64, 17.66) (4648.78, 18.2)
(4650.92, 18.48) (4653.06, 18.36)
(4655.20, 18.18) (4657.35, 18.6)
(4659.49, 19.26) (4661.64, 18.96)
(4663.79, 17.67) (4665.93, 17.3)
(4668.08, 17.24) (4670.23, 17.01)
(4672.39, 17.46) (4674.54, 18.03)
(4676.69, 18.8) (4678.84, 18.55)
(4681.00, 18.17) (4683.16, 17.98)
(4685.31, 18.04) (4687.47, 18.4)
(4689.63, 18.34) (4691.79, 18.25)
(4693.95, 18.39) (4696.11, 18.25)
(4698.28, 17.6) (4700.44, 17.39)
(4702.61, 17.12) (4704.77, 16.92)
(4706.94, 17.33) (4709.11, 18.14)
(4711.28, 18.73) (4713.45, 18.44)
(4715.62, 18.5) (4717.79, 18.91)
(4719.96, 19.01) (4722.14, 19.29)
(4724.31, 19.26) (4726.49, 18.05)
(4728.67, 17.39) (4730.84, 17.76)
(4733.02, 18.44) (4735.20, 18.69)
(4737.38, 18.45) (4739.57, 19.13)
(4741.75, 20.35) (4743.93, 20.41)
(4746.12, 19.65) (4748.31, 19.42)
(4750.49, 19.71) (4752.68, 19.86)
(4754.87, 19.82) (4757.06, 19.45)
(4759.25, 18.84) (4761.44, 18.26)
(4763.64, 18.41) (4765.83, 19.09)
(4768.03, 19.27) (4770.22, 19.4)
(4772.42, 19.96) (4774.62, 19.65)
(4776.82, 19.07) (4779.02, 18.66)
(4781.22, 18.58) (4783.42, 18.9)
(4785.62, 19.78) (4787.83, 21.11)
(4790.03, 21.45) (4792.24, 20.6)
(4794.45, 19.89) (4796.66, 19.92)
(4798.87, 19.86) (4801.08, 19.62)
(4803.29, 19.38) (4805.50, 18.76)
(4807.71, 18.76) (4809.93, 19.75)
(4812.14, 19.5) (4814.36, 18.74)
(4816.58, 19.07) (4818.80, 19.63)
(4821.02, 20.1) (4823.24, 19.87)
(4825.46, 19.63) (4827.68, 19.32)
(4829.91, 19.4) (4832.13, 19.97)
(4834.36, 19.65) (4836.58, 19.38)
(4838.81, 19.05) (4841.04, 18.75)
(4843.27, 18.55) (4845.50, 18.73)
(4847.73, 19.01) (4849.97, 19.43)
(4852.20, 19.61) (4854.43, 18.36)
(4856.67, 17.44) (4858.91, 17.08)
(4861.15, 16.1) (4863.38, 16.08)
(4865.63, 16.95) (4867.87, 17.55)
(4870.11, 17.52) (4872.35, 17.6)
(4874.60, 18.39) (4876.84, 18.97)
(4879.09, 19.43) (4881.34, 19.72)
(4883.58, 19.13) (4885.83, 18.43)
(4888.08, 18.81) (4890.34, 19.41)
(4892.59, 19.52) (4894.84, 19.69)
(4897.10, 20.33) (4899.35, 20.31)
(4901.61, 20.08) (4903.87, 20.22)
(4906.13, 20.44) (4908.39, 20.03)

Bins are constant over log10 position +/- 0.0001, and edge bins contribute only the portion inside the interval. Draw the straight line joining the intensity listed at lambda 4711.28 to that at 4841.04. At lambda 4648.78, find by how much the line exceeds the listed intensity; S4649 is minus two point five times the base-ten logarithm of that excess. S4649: 0.7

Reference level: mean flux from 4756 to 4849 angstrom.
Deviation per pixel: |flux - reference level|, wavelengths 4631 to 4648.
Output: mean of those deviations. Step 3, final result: 1.4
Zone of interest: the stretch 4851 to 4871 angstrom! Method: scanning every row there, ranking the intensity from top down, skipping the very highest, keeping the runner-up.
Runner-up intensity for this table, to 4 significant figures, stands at 18.36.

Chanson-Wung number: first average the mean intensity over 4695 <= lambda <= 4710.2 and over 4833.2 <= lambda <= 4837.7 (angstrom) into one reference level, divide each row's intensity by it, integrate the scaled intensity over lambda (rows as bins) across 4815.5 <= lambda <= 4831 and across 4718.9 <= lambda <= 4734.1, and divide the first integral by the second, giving 1.08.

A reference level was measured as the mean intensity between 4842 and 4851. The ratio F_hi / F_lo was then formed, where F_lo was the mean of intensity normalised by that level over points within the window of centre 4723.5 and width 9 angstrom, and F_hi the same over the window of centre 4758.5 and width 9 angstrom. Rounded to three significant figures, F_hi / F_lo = 1.01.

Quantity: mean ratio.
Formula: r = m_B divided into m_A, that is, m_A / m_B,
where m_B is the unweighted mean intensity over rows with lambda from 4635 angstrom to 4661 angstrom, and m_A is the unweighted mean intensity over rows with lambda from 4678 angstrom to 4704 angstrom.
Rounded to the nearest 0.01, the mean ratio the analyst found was 0.99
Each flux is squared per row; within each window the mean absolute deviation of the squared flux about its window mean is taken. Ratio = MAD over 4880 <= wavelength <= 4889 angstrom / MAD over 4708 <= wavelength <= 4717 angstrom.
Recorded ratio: 2.6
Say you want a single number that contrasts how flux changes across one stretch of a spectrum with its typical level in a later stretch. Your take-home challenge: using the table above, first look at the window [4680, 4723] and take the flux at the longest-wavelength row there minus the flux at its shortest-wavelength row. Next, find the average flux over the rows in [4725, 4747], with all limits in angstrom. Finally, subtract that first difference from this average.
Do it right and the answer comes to 17.7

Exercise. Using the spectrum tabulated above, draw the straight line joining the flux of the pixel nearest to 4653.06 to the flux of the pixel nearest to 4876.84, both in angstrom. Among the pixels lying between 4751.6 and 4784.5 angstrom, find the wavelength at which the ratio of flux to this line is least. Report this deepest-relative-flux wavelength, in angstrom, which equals 4761.44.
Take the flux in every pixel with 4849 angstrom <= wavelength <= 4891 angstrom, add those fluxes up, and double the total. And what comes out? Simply 692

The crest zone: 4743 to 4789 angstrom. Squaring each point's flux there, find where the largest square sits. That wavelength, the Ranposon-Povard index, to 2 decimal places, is 4787.83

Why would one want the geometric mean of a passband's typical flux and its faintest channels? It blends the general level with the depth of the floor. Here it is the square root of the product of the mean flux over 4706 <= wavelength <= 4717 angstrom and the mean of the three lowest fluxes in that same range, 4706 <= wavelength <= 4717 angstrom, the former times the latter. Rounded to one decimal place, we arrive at 18.1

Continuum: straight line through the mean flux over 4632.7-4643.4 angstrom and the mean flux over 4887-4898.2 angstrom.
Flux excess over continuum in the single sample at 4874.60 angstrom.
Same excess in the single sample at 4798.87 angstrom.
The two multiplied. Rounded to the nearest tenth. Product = -0.9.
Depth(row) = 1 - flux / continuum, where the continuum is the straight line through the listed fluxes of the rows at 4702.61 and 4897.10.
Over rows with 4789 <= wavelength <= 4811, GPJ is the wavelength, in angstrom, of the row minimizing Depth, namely 4790.03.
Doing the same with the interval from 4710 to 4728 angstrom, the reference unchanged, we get 4722.14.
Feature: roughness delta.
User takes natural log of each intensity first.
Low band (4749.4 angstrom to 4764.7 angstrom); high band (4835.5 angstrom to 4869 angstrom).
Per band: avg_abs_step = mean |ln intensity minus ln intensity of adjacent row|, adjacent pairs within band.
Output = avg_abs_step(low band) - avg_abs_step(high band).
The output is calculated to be -0.0109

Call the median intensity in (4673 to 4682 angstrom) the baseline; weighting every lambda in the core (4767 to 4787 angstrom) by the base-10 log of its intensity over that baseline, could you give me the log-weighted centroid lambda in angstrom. 4775.9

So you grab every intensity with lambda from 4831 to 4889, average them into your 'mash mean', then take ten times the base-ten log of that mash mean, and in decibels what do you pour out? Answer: 12.66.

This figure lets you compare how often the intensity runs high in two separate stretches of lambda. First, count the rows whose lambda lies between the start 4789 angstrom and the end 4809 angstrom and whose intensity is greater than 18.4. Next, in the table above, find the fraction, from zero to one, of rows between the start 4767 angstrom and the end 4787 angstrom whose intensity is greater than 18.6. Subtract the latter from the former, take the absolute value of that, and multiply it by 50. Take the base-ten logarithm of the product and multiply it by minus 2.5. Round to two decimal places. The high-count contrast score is -6.52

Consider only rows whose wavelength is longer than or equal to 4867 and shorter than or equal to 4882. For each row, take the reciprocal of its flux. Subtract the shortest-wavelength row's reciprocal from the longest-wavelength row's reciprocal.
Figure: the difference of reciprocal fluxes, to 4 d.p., -0.0063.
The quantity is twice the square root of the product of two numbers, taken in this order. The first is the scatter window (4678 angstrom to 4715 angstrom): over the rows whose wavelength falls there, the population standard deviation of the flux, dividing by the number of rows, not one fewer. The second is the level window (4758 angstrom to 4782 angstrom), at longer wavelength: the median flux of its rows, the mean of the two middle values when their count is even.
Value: 6.28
